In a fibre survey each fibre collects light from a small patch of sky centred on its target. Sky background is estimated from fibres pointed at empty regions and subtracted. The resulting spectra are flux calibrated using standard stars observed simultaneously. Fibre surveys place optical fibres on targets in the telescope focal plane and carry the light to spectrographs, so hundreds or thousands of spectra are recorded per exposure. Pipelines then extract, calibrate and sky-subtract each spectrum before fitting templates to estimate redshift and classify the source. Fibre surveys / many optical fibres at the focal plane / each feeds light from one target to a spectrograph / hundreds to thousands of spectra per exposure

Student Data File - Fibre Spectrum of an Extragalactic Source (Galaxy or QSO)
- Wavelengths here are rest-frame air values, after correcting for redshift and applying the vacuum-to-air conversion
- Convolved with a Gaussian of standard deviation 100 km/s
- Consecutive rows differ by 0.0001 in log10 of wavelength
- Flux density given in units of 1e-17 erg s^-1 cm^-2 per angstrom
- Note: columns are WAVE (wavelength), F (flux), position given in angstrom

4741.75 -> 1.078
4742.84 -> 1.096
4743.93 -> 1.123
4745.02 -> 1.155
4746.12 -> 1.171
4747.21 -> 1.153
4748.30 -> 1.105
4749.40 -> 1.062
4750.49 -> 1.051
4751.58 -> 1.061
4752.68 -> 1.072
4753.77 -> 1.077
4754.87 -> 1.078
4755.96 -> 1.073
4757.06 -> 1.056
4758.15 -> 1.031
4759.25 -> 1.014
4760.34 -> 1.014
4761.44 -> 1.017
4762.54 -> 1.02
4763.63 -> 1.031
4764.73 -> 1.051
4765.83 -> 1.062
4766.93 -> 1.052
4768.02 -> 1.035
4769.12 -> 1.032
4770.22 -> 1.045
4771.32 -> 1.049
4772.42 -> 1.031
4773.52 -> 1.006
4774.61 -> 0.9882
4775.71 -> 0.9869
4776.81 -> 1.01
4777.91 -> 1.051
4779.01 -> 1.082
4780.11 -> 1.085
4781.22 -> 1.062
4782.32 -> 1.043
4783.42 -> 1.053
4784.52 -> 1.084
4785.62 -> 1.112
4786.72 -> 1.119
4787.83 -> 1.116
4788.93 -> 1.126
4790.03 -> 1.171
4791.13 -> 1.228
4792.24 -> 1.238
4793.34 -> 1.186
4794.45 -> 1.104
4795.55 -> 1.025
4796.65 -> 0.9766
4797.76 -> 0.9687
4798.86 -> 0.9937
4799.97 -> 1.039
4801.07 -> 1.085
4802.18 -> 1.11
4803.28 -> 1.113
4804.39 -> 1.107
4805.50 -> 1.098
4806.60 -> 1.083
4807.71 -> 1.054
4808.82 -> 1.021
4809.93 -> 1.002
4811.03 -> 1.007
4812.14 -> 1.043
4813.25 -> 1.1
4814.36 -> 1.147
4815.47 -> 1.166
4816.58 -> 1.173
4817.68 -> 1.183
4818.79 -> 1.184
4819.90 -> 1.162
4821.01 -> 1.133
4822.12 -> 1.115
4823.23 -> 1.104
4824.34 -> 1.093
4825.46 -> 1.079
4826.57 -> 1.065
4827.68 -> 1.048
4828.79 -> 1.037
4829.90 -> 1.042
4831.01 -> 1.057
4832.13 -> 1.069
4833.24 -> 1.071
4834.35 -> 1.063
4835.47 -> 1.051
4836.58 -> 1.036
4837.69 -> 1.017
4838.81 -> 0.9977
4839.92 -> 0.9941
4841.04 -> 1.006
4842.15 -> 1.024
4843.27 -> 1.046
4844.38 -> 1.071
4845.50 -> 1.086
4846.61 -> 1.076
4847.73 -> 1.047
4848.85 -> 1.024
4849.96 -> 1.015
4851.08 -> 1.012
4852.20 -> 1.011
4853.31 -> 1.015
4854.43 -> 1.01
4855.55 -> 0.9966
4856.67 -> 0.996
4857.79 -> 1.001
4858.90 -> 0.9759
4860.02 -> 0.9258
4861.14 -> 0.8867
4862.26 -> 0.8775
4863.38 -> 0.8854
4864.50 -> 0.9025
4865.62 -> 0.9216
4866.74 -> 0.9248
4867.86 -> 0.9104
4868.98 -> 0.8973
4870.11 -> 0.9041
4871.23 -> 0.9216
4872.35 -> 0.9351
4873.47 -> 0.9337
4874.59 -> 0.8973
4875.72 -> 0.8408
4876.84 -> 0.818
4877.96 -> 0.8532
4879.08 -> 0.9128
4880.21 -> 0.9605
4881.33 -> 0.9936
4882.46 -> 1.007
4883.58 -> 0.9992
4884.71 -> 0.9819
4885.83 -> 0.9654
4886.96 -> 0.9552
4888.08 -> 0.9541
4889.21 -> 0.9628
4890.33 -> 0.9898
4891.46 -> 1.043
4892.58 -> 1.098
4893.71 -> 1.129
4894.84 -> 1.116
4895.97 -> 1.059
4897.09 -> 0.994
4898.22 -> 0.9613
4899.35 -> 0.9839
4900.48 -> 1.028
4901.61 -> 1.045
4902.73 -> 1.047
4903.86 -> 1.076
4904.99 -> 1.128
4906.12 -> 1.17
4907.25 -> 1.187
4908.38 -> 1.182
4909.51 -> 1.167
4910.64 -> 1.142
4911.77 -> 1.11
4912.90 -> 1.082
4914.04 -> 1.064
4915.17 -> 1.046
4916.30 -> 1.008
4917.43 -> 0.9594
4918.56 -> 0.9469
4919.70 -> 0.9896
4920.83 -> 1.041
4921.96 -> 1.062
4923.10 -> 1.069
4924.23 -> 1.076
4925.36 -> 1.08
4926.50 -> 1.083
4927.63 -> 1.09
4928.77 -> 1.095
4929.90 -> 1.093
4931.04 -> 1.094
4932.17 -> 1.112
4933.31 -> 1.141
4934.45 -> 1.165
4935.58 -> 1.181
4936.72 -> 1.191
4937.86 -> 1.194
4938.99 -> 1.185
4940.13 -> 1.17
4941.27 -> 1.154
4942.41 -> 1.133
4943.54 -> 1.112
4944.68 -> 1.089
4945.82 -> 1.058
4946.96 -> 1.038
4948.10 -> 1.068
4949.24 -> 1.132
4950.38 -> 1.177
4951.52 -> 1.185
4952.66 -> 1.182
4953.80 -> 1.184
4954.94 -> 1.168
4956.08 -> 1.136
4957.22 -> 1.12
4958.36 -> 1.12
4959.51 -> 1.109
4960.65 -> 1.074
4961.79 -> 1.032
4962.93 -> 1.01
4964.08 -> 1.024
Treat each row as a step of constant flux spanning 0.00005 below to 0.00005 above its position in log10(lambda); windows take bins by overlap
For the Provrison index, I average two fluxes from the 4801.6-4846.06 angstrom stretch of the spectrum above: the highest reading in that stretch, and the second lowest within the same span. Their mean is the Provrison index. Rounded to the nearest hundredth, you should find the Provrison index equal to 1.09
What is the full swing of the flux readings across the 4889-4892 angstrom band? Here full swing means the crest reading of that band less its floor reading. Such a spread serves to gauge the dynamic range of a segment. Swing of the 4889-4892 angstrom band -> 0.08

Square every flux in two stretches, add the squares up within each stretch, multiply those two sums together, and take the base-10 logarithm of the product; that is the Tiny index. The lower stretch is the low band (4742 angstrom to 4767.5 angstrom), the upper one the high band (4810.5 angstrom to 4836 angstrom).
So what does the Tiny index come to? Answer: 2.86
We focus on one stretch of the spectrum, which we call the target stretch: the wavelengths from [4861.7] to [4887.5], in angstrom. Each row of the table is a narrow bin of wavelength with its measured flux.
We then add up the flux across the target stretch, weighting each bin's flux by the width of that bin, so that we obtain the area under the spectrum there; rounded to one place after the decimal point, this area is 23.8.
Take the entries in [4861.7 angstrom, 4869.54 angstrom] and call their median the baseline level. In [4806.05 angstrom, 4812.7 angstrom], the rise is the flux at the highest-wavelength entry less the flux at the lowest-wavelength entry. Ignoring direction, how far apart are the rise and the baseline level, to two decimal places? 0.94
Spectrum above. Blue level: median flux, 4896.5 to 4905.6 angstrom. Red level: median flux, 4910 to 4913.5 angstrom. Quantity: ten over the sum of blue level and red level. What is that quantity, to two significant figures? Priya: 4.7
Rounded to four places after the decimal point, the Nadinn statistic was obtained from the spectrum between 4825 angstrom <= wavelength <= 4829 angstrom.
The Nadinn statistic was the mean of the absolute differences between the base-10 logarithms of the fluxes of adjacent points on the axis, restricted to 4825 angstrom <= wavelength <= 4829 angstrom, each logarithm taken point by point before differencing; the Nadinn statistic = 0.0057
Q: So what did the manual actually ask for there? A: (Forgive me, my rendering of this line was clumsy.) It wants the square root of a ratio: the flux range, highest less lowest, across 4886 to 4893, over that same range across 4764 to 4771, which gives 2.19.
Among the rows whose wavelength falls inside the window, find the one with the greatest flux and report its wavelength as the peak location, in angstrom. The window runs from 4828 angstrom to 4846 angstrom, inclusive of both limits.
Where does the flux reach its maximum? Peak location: 4845.50 angstrom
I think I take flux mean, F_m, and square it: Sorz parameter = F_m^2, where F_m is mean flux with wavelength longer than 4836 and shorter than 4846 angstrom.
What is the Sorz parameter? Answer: 1.06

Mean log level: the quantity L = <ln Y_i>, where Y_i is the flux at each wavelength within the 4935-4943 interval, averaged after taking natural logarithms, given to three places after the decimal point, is 0.159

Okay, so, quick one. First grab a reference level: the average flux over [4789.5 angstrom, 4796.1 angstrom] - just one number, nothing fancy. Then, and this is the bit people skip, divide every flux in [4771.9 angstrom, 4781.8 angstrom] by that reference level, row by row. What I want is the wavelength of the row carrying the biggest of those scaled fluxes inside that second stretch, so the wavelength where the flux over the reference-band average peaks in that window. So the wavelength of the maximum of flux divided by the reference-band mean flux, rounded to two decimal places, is 4780.11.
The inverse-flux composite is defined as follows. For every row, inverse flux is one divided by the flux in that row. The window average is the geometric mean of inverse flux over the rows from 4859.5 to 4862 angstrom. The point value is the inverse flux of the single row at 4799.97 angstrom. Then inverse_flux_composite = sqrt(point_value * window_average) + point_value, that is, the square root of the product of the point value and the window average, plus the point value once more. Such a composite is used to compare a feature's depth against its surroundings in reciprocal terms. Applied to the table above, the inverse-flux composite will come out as 1.99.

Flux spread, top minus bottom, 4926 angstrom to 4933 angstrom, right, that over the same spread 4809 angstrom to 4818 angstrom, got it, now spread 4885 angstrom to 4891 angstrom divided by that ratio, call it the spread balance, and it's 0.22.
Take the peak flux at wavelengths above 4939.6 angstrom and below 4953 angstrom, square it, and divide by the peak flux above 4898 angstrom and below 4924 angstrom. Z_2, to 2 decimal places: 1.18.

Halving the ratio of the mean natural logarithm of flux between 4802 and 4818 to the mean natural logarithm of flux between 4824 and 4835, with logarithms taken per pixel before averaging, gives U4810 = 0.7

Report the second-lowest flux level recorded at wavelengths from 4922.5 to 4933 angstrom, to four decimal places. 1.0760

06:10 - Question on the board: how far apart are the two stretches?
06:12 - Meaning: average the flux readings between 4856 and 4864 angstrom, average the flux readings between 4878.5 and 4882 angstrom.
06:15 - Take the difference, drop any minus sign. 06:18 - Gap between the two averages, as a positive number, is 0.02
